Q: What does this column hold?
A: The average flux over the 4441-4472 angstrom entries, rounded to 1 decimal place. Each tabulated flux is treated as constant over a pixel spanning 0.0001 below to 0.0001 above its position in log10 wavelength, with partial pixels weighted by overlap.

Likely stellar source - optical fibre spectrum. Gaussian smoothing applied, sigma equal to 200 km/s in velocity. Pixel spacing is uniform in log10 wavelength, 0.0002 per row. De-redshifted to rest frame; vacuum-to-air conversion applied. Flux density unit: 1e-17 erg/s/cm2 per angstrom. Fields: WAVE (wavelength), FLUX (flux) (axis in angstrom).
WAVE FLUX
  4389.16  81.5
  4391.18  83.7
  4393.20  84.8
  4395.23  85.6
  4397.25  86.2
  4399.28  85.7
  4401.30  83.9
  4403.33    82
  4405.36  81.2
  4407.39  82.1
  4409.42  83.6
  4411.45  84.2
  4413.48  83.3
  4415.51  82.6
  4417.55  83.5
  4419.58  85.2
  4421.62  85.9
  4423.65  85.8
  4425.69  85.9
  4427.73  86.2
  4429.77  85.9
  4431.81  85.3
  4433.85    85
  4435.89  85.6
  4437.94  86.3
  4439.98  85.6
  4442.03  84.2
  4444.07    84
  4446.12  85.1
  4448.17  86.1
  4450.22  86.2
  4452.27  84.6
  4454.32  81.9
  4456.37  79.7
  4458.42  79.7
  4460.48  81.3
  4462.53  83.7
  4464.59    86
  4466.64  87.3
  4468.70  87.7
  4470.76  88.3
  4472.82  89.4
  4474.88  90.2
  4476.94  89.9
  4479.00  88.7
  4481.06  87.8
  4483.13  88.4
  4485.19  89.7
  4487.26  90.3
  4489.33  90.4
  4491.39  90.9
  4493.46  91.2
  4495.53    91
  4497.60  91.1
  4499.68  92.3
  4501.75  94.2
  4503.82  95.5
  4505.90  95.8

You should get 84.4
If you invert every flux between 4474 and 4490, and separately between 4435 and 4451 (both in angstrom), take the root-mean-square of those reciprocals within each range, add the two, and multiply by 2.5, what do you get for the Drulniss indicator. 0.0572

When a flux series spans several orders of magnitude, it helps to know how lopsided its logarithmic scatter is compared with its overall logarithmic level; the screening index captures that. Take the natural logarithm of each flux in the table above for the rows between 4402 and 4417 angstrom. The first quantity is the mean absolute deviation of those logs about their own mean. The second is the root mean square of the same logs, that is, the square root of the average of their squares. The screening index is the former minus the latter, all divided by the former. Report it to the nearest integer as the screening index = -432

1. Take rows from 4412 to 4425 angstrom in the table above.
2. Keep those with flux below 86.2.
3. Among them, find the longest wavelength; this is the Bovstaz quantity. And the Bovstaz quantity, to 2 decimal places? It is 4423.65 angstrom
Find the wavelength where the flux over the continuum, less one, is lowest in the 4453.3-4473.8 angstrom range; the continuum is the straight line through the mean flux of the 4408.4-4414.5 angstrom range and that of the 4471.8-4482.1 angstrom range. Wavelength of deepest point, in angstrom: 4458.42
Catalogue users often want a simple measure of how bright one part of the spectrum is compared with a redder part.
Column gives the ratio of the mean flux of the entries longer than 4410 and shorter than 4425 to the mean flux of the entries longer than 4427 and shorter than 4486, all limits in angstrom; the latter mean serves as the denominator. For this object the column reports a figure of 0.983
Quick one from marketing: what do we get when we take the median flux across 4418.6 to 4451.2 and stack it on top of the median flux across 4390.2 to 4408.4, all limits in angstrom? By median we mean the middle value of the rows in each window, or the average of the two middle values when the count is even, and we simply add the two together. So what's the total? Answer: 169.6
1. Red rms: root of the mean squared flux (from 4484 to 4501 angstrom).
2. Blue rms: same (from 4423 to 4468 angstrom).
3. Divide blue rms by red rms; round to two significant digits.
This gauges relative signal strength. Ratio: 0.93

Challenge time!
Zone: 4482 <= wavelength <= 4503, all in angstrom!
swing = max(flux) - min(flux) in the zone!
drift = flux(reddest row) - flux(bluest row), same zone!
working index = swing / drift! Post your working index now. 1.0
